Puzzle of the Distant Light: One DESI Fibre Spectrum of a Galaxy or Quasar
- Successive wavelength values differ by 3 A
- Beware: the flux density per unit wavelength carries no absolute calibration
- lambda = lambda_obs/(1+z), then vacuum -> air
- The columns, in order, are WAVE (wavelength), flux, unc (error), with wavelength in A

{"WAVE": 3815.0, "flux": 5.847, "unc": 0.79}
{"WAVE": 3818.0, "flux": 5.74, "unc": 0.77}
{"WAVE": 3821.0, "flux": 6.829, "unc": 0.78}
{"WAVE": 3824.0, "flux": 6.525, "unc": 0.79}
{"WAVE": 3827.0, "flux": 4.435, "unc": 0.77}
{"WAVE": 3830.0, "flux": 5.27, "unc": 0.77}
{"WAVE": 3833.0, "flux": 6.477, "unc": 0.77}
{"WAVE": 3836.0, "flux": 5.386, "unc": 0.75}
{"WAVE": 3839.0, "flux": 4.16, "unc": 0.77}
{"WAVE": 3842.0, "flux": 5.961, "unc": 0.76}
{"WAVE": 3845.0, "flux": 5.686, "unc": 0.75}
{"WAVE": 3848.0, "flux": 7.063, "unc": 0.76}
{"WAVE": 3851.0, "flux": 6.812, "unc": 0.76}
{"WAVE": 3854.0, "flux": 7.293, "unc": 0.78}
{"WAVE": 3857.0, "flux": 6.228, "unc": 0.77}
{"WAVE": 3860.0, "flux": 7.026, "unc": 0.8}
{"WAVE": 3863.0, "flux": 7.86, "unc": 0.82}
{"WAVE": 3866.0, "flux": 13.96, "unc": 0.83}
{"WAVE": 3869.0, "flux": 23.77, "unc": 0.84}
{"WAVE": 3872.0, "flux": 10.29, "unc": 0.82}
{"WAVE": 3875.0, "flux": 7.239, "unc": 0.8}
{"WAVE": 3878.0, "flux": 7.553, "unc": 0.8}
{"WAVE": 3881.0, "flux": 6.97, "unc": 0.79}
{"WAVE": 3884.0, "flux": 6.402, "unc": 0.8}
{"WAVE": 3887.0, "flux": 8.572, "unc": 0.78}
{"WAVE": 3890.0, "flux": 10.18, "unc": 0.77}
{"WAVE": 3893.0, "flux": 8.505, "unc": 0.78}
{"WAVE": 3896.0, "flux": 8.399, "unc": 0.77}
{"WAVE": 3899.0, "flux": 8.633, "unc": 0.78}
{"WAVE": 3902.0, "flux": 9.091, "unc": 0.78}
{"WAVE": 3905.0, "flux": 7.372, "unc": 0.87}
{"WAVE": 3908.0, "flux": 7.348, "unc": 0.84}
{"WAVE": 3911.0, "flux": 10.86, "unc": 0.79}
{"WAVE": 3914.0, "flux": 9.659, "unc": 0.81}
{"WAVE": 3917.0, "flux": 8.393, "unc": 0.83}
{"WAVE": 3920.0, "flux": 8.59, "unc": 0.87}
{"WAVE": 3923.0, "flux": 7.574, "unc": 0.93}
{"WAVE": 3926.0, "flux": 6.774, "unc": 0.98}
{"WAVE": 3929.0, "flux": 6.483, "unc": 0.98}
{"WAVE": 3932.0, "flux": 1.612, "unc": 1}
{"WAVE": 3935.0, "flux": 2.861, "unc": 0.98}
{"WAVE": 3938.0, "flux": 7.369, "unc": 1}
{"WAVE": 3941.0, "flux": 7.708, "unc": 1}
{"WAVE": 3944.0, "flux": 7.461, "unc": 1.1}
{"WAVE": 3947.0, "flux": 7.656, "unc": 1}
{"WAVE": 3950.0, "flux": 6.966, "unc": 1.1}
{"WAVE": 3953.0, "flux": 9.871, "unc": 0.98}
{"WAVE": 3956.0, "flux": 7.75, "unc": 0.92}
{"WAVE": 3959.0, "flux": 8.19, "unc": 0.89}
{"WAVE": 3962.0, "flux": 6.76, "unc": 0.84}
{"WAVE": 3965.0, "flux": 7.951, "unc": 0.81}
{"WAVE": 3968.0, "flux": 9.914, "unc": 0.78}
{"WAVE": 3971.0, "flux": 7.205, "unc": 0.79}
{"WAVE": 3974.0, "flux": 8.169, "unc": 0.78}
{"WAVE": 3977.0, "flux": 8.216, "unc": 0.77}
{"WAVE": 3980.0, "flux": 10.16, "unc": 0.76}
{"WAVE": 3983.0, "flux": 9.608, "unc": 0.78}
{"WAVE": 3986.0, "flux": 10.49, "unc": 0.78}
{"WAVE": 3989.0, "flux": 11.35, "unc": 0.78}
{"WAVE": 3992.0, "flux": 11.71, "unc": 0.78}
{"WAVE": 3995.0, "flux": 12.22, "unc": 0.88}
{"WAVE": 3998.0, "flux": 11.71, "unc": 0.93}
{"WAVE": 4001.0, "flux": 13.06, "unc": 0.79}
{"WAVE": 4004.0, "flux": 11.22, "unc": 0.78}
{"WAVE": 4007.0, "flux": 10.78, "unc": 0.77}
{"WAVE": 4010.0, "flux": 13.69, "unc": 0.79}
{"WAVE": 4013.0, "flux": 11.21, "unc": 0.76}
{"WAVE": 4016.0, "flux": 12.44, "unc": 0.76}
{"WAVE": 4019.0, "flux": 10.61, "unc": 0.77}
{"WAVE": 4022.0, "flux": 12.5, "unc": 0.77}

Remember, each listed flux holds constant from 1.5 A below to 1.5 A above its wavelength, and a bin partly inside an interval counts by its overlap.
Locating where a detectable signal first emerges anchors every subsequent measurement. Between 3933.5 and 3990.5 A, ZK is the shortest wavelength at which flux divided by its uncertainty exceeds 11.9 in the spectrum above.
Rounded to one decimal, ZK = 3968.0 A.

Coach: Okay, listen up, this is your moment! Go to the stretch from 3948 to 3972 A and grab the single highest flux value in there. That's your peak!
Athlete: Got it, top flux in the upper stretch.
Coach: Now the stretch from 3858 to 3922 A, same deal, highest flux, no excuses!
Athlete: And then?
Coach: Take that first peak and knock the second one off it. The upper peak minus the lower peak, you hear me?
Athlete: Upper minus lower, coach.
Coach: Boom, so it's -14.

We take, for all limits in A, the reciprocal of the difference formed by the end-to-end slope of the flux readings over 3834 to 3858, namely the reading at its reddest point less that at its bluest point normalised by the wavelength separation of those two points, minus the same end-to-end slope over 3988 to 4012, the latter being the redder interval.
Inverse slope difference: -14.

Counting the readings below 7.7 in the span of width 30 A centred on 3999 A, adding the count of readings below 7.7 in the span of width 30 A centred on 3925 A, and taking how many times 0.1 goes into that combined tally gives 60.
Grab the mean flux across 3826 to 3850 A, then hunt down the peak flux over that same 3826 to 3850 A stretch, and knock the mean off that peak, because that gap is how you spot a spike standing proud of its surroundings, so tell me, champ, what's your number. 1.5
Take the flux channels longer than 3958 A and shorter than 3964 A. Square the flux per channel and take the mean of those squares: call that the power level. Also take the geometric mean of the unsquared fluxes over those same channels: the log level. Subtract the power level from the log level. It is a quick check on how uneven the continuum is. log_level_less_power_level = -49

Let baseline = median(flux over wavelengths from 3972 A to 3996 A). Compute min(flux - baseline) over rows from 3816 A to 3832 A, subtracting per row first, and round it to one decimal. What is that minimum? -5.9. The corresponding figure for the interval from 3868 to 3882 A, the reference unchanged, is -3.4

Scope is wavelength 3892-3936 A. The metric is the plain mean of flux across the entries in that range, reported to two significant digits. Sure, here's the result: 7.5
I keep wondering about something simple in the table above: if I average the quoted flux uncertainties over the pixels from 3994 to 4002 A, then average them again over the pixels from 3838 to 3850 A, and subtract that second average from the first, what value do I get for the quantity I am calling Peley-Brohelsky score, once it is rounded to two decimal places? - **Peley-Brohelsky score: 0.11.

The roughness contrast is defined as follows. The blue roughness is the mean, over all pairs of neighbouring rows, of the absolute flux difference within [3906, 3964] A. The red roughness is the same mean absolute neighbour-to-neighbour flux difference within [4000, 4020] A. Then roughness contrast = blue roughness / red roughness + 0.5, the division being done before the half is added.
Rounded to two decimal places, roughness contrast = 1.35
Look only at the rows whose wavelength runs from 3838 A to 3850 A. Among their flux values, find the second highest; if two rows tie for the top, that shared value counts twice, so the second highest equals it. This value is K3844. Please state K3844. 5.961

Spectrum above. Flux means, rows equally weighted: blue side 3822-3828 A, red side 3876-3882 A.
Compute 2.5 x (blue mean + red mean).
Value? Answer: 32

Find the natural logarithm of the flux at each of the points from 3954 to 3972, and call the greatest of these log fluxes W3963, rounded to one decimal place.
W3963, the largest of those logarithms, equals 2.3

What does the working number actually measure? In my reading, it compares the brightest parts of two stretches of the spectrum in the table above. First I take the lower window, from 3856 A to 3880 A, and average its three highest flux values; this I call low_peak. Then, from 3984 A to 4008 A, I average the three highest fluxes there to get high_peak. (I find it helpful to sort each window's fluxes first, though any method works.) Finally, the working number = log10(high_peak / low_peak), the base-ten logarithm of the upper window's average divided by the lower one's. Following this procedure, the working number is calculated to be -0.11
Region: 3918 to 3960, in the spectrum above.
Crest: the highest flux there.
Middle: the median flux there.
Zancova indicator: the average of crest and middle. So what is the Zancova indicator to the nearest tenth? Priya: 8.7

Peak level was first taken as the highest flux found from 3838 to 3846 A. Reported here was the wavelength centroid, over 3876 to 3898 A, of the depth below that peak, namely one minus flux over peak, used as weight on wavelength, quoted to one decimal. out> 3888.9 A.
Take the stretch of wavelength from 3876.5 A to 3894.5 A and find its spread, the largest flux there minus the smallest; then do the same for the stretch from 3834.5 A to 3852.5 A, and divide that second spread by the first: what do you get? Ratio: 0.77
